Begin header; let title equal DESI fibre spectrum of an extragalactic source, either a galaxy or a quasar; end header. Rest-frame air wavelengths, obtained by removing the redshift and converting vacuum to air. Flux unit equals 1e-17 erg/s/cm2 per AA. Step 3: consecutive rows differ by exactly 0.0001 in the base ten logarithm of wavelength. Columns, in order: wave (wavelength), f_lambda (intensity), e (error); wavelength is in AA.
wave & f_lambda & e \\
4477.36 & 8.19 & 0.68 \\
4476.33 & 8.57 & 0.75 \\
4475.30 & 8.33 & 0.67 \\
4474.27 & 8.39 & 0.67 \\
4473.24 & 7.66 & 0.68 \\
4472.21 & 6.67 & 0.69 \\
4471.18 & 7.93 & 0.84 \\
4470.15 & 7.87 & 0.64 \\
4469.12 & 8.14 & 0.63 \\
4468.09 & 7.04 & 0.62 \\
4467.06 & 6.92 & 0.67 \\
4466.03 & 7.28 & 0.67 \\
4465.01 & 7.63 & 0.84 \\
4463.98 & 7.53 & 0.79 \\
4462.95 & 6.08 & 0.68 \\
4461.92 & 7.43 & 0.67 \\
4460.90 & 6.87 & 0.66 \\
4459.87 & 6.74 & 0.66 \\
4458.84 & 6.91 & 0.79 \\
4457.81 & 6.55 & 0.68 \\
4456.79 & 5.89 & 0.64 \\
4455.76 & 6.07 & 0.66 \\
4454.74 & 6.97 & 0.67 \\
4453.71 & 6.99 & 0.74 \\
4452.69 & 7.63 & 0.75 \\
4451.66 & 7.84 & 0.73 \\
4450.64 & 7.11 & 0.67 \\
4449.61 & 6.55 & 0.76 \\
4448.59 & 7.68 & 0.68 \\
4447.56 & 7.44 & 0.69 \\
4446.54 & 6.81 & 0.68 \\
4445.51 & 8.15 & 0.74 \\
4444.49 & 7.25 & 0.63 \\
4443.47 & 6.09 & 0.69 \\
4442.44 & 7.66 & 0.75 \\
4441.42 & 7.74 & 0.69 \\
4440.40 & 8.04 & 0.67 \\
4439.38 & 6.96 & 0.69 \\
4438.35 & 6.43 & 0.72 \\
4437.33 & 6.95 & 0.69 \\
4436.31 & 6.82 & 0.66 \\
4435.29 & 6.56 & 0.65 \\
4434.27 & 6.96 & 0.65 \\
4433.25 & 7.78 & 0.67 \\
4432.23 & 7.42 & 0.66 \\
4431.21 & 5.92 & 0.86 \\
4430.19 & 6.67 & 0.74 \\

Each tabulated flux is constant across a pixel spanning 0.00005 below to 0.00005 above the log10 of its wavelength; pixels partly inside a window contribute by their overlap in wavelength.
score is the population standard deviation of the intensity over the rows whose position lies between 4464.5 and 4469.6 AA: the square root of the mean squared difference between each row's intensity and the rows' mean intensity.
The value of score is 0.44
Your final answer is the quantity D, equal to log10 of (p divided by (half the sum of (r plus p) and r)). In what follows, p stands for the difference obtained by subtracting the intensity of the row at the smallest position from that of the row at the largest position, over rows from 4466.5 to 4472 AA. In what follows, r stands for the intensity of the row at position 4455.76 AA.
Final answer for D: -0.81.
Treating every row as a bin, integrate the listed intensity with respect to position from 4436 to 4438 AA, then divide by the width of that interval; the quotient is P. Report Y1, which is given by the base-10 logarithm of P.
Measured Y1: 0.84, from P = 6.87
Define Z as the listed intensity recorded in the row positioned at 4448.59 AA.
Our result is 7.68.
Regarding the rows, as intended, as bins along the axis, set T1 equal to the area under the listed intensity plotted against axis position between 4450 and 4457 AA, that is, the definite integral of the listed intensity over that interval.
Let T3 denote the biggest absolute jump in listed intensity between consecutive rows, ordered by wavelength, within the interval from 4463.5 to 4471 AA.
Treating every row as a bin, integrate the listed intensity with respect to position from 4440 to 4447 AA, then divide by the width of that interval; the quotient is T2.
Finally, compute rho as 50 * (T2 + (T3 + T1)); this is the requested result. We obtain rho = 2862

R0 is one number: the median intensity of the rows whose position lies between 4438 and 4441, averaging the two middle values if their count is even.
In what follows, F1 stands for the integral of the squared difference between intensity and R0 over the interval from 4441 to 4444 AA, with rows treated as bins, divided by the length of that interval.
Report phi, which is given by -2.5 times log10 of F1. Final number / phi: 0.53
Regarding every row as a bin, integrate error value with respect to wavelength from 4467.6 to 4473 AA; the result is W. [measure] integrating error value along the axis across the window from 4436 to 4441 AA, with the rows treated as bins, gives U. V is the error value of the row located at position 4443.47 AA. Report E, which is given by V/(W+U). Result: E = 0.097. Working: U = 3.44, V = 0.690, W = 3.69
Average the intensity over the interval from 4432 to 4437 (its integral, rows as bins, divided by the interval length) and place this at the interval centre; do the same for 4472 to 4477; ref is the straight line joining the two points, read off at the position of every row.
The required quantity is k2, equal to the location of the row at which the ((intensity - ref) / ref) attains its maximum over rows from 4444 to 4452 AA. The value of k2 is 4445.51 AA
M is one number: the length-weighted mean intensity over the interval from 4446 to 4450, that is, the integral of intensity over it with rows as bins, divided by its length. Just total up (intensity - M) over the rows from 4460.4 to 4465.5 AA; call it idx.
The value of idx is -0.1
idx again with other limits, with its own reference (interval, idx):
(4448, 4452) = 0.6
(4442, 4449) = 1.1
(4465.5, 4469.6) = 0.8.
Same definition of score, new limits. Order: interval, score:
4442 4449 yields 0.62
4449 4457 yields 0.64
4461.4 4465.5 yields 0.63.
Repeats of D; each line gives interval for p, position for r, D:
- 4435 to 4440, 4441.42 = -1.30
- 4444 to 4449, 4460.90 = -1.22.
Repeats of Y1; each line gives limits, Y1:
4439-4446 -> 0.87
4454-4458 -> 0.81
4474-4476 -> 0.92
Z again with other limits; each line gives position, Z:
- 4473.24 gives 7.66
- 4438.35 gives 6.43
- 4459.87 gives 6.74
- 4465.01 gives 7.63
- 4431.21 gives 5.92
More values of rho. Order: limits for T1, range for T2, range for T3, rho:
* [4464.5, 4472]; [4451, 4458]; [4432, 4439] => 3202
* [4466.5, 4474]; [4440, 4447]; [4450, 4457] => 3221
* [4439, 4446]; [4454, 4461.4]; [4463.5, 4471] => 2983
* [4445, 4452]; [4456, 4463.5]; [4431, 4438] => 2980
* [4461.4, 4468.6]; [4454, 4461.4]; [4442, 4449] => 2976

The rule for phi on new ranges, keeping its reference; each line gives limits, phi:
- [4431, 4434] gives 0.63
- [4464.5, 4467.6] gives 1.84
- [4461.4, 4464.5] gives 0.90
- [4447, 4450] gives 1.28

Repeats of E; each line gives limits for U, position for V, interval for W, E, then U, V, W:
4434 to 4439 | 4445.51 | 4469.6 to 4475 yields 0.103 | 3.38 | 0.740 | 3.79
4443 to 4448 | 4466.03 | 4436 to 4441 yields 0.098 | 3.43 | 0.670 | 3.44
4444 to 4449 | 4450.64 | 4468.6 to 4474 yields 0.093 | 3.42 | 0.670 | 3.75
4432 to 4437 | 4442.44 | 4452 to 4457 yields 0.111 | 3.30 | 0.750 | 3.48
